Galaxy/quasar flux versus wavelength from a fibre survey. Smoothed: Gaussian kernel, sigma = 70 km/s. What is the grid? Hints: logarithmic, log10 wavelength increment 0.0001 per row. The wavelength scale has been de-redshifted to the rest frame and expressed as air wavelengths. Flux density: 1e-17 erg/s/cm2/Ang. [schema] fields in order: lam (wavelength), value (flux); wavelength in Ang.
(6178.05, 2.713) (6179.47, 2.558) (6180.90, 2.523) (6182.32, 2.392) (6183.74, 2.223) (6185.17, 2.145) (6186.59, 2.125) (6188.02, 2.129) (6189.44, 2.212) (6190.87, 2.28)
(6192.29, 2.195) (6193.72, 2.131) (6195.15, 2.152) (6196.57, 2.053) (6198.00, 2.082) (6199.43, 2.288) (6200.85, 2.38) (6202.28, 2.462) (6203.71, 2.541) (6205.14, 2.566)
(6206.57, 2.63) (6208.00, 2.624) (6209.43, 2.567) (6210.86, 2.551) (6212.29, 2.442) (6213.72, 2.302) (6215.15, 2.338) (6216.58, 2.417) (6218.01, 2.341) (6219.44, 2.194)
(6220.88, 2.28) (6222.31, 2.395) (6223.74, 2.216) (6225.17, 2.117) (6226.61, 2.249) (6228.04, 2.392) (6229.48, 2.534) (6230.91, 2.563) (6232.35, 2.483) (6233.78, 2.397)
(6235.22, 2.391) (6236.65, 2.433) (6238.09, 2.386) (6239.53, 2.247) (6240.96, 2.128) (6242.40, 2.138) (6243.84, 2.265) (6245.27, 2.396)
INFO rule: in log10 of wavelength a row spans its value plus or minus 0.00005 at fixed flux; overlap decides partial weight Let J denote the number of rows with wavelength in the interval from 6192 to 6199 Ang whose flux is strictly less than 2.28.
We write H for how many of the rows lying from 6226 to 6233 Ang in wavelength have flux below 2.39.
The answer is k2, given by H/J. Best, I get 0.2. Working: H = 1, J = 5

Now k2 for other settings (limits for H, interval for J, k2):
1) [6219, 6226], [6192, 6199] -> 0.8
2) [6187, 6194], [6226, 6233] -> 5.0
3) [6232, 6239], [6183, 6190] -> 0.2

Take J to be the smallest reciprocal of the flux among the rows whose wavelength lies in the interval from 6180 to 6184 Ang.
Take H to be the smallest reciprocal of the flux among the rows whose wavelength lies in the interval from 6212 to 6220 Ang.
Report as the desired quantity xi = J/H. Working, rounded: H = 0.410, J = 0.396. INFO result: 0.968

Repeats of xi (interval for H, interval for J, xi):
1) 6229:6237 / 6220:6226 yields 1.070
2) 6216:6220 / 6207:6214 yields 0.921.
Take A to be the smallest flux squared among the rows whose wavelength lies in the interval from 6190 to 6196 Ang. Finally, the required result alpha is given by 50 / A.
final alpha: 11.0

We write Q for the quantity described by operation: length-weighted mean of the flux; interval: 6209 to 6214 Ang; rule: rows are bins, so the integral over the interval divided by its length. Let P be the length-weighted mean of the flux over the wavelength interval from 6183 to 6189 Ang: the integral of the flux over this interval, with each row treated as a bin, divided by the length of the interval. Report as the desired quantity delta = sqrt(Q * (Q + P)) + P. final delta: 5.5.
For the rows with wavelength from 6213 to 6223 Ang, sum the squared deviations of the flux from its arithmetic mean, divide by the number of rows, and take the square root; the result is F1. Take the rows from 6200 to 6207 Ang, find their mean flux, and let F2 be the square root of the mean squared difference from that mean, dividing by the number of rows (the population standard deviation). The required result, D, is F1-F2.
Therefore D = -0.02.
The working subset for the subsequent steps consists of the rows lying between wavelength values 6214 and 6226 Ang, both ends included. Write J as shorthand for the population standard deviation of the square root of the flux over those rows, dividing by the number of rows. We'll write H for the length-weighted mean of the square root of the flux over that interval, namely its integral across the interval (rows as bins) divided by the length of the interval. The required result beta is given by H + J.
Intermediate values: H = 1.51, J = 0.033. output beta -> 1.54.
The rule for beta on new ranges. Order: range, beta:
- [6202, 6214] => 1.62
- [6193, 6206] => 1.58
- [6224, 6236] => 1.59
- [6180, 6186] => 1.57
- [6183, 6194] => 1.49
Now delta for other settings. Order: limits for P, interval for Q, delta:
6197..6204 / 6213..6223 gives 5.6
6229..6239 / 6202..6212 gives 6.0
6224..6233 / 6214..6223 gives 5.7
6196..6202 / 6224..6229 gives 5.4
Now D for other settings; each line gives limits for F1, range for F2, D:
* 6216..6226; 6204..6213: 0.04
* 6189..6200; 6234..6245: -0.03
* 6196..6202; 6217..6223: 0.06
